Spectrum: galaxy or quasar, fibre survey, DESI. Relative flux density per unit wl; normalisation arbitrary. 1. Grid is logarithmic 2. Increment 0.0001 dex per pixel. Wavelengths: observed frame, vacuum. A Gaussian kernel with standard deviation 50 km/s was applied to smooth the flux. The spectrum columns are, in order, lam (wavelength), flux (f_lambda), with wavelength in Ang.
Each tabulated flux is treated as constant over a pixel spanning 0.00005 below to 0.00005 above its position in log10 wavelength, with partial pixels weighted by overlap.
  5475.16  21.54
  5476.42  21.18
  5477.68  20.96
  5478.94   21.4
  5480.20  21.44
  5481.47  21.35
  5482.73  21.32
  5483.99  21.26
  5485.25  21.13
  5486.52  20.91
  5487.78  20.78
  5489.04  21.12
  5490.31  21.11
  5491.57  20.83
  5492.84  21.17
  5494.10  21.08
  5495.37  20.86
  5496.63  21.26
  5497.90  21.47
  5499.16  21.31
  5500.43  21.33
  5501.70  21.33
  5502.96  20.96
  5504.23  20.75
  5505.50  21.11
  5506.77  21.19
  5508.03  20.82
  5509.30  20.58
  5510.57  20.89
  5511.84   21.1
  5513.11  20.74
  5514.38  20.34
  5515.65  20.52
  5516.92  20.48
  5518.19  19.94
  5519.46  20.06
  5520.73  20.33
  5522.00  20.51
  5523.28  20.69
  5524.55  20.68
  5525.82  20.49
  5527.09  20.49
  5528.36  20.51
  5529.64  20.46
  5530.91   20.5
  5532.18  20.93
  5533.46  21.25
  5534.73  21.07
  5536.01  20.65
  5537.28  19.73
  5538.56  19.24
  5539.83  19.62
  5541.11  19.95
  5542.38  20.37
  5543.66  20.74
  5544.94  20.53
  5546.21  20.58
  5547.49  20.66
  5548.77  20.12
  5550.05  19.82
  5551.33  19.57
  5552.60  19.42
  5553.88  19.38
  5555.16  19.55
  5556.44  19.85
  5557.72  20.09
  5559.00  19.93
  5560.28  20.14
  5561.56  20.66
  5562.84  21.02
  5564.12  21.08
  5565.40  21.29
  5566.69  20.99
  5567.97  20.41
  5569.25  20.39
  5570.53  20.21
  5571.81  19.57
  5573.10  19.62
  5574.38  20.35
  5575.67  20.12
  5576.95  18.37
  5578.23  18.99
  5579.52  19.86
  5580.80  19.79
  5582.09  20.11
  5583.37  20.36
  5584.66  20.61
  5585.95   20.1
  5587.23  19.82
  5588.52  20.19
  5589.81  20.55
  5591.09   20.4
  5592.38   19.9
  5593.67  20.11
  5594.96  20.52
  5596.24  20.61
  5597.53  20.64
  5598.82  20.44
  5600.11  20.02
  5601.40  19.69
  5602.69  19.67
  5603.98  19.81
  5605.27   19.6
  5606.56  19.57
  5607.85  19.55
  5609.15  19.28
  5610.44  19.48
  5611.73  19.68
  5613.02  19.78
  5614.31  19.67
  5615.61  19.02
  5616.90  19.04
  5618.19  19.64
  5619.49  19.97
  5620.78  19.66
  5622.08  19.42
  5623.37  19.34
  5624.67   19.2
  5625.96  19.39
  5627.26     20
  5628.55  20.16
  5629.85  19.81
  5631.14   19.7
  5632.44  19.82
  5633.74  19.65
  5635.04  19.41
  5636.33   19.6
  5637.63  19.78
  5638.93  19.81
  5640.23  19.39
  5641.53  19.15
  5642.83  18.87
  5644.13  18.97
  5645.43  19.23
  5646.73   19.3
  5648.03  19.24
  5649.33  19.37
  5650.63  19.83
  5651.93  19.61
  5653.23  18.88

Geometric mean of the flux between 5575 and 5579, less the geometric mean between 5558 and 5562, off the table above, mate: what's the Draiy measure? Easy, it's -1.1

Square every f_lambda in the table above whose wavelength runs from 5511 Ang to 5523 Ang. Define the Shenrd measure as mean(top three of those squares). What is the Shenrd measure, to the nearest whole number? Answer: 432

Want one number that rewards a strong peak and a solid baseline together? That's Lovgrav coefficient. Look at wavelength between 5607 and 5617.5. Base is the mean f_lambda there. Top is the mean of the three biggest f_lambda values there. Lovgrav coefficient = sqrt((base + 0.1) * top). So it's 19.6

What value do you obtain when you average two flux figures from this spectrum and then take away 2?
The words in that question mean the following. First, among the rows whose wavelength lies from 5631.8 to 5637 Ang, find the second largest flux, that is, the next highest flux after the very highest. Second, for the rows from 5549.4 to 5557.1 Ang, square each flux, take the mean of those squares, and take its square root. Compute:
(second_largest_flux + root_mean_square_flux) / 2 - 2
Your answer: 17.6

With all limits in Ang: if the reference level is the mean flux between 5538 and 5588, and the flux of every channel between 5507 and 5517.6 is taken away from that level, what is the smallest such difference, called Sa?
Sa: -1.0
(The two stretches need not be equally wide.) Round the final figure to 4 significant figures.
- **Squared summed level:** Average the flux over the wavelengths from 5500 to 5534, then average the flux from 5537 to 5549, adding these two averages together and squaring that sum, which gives 1669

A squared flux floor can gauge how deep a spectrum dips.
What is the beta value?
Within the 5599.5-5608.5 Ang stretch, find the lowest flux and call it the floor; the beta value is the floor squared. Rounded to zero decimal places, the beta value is 382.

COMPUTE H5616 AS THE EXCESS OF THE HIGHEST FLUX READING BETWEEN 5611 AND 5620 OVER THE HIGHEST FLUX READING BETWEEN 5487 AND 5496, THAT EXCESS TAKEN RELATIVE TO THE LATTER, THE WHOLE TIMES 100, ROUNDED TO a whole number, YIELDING -6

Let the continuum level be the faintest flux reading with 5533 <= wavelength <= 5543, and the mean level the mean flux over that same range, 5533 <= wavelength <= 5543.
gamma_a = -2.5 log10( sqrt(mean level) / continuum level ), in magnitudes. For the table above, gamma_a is 1.58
